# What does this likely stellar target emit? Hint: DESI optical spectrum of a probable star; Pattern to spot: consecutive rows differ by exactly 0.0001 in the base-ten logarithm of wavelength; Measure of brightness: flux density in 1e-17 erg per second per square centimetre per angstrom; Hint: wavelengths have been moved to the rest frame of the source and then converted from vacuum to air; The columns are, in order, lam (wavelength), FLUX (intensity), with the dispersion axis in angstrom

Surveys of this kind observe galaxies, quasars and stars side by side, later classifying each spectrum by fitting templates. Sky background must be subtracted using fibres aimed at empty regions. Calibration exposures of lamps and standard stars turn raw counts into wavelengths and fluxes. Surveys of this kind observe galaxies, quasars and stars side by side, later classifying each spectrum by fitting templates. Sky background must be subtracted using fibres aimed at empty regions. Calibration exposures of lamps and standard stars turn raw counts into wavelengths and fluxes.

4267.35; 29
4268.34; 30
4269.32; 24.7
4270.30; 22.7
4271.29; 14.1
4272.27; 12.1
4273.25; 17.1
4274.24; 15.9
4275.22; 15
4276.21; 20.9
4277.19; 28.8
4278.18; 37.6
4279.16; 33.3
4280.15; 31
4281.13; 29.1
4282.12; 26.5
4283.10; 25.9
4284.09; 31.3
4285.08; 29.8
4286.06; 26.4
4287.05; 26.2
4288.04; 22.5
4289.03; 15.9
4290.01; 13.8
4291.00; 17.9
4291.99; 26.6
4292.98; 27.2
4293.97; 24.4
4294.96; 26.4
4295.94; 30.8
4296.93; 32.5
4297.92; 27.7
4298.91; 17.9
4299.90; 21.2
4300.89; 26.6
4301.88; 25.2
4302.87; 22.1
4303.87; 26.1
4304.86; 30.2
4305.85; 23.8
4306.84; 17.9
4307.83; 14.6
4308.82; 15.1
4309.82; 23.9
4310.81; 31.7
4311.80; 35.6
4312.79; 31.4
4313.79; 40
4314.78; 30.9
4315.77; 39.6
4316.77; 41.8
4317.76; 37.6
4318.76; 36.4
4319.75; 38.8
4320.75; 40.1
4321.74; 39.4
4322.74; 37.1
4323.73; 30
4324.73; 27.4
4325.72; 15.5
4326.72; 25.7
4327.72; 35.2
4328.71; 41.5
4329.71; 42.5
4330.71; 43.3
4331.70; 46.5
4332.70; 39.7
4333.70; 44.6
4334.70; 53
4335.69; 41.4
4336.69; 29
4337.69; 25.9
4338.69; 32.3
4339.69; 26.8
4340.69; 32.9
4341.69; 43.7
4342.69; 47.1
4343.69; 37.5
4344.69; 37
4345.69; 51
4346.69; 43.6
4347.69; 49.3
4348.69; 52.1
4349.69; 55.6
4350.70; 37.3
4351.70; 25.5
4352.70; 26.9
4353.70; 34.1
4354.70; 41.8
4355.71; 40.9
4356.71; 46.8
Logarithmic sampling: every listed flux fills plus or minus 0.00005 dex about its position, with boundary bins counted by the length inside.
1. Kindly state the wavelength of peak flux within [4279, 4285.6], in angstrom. 4279.16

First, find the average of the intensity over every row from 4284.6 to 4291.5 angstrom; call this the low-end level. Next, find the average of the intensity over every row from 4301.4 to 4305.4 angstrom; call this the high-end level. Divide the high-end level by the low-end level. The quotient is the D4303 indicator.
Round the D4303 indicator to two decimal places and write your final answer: 1.19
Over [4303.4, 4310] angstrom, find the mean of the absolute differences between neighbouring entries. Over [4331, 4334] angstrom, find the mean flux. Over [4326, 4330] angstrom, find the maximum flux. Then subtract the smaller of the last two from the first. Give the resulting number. -37.7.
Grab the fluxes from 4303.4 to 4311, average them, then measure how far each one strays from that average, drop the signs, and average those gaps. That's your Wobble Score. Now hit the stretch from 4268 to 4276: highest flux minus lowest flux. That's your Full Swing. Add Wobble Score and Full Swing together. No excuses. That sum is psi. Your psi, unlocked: 23.2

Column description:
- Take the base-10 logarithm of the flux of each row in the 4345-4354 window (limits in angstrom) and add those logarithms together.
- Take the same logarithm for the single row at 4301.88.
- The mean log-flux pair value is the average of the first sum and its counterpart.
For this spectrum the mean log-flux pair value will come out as 7.9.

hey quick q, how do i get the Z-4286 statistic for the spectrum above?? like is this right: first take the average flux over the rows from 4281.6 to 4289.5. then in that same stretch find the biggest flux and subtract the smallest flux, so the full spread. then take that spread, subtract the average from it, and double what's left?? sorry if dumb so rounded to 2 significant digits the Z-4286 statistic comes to -20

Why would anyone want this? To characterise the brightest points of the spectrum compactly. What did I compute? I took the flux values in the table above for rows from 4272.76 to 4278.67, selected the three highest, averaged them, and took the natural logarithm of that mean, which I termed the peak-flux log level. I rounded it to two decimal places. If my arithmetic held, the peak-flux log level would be 3.37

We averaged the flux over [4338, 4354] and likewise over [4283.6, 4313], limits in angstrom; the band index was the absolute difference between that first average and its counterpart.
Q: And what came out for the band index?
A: 15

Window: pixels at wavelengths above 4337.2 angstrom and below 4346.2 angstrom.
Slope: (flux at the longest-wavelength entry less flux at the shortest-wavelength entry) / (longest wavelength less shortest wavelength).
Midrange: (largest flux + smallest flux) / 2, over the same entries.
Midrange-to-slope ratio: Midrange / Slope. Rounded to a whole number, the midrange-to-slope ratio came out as 12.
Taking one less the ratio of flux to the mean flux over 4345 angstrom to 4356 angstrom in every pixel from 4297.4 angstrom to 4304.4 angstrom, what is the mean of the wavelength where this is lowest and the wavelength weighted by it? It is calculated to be 4299.4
